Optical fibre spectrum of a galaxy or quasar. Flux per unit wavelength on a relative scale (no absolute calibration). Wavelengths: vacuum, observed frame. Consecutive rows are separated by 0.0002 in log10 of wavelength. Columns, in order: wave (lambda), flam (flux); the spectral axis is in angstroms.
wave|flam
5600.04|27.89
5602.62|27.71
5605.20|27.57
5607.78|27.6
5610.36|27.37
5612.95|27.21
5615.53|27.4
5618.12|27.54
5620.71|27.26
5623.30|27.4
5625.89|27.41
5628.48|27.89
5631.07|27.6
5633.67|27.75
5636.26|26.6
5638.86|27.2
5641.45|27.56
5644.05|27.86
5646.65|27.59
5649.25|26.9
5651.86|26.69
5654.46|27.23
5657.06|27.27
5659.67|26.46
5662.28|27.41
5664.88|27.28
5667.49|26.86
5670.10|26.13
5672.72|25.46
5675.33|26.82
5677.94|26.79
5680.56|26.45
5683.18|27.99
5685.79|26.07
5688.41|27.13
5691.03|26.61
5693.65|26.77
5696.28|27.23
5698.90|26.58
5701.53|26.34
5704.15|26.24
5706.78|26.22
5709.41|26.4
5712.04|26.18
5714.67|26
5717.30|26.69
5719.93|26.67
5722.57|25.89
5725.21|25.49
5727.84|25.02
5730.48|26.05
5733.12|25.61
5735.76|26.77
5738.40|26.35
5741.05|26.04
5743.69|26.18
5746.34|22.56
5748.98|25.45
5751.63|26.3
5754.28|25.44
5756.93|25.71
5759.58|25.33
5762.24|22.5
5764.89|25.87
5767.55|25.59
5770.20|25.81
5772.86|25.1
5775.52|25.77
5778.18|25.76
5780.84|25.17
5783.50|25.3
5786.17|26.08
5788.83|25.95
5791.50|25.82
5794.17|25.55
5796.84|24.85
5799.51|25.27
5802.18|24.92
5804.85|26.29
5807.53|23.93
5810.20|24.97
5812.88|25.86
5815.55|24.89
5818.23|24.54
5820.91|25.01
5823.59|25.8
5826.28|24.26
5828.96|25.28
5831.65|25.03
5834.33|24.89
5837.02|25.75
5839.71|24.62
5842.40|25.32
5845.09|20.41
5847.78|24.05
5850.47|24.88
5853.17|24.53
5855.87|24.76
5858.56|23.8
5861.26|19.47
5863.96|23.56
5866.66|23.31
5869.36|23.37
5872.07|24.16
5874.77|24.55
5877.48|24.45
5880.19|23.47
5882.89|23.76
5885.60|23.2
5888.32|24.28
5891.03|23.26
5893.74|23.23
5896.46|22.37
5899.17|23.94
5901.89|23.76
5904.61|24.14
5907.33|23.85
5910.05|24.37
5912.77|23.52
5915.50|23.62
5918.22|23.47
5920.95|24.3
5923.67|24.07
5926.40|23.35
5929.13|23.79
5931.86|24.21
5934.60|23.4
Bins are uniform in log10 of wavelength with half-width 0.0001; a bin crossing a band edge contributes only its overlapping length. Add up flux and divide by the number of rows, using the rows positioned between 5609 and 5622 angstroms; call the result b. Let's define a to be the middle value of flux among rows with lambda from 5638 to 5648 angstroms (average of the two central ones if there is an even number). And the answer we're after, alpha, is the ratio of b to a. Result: 0.99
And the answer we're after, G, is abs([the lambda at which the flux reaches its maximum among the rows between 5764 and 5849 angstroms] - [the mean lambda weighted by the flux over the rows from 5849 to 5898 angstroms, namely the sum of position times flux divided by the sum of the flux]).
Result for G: 68.5 angstroms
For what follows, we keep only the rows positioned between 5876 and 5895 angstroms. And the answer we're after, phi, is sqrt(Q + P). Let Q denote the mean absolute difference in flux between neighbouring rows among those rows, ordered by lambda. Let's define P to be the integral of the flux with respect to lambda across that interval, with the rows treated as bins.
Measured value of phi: 21.22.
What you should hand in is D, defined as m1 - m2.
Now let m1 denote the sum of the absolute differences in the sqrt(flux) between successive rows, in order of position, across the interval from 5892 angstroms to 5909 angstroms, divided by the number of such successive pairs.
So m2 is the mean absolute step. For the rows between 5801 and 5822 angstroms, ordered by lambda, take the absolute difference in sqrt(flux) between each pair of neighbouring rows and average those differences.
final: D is -0.038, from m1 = 0.07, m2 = 0.11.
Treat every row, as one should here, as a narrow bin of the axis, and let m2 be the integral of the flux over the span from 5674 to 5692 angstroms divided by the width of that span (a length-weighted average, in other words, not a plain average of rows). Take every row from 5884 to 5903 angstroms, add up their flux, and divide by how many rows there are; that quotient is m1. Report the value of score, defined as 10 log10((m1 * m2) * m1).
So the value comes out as 41.7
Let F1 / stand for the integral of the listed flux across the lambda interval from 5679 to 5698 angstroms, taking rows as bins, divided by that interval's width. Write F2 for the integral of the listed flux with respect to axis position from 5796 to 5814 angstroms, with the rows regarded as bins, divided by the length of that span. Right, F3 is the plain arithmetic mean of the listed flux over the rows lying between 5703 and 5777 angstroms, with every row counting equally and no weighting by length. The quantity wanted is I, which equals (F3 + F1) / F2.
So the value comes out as 2.09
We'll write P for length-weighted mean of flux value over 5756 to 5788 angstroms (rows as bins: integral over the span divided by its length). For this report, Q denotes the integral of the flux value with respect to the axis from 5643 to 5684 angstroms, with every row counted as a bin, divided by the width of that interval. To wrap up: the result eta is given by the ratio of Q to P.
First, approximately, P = 25.3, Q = 26.9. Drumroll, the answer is 1.06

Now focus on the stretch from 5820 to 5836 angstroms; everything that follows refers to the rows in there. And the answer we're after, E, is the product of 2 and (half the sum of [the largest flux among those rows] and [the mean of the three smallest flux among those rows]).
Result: 50.5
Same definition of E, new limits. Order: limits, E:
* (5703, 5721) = 52.8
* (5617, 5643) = 54.9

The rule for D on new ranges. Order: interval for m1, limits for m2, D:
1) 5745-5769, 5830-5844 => 0.078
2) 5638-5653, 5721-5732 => -0.028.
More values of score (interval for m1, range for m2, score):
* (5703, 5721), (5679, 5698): 42.7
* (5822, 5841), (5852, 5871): 41.7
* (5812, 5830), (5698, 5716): 42.2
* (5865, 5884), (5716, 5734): 41.7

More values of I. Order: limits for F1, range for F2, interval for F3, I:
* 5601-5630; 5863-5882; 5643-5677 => 2.28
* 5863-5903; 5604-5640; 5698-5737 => 1.82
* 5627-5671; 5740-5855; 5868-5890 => 2.04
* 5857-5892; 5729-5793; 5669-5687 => 1.96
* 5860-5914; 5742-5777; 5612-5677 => 2.01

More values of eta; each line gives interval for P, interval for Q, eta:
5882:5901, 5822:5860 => 1.05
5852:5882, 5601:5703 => 1.15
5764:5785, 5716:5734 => 1.01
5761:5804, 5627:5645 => 1.08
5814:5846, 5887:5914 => 0.96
